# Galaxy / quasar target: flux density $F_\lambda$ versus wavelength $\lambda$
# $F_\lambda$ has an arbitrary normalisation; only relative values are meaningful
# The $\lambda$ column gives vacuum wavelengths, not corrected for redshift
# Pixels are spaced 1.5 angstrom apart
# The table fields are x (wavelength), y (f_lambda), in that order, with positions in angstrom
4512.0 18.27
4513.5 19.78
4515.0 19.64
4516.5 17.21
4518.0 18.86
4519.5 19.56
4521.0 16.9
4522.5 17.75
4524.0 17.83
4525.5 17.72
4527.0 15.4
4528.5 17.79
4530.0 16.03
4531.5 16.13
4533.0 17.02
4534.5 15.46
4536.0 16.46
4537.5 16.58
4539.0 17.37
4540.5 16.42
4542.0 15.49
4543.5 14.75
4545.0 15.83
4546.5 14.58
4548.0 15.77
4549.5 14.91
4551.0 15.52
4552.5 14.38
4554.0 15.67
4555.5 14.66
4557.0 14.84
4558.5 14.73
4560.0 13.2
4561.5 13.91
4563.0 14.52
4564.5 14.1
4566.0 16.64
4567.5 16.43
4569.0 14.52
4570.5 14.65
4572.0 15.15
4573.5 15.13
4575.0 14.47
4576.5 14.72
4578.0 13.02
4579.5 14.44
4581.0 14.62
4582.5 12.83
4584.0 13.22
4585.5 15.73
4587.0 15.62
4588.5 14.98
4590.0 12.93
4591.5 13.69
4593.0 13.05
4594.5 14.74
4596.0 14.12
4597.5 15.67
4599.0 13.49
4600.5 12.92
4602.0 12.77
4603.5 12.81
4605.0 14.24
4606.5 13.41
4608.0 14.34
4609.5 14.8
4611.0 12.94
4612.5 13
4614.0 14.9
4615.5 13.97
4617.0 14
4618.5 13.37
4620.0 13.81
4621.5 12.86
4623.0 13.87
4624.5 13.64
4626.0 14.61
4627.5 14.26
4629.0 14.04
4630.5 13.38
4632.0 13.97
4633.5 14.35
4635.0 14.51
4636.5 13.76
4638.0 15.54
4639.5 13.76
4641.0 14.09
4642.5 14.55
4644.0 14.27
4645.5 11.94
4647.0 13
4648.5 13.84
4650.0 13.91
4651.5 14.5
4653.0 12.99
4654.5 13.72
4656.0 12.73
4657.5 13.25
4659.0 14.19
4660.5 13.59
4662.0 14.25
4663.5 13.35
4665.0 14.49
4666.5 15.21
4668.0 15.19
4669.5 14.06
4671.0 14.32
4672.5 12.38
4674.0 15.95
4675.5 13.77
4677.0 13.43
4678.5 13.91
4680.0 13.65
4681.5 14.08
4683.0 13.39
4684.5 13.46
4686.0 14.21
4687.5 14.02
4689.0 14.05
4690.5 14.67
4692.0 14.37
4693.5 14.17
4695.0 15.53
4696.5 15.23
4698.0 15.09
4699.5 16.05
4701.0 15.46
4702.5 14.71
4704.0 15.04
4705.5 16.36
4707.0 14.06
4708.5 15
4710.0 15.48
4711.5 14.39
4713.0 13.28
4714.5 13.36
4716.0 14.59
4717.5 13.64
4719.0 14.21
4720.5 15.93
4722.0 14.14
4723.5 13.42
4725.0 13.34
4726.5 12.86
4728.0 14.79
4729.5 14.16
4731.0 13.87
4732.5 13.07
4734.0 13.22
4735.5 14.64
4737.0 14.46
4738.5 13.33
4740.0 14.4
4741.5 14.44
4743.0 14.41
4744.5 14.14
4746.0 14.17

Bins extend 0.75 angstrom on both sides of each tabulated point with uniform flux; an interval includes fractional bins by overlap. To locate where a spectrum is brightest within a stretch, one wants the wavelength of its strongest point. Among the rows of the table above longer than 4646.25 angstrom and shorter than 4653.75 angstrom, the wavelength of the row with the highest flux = 4651.5 angstrom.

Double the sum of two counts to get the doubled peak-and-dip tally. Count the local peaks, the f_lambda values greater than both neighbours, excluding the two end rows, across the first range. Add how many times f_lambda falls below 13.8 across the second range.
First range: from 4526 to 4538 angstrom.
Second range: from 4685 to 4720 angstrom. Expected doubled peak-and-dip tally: 10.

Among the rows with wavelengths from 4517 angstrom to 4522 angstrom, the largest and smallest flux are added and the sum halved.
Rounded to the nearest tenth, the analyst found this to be 18.2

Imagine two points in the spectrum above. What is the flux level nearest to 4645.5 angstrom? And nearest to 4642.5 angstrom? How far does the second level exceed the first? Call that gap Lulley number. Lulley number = 2.6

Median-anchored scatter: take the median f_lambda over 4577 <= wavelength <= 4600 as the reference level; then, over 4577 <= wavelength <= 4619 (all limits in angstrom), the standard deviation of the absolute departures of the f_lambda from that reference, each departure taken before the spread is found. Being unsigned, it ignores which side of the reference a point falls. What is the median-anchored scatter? 0.47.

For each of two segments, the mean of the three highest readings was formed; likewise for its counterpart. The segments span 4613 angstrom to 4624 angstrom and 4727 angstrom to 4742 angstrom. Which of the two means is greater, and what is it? 14.6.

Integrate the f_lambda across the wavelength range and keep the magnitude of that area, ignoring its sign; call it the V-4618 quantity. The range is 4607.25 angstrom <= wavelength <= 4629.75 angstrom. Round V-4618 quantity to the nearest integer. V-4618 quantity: 313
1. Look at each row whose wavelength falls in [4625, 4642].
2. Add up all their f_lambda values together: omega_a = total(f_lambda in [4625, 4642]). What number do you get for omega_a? 156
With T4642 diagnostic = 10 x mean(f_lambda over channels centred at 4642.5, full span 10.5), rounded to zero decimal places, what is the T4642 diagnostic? 139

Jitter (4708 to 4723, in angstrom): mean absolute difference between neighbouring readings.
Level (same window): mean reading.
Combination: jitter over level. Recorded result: 0.070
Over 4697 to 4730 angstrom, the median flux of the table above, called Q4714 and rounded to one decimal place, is 14.5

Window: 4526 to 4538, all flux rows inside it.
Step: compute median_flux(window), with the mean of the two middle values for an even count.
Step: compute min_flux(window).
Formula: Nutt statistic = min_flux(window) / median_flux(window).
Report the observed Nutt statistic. 0.95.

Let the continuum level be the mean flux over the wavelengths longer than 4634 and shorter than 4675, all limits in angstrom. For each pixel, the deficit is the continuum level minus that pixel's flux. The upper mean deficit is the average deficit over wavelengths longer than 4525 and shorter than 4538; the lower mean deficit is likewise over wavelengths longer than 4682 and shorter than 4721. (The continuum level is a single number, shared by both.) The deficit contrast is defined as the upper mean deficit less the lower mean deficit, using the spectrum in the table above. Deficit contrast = -1.9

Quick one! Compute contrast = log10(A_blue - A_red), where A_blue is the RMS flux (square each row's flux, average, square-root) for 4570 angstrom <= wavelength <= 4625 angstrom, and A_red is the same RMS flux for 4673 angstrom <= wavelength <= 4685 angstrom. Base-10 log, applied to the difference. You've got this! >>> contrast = -1.3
